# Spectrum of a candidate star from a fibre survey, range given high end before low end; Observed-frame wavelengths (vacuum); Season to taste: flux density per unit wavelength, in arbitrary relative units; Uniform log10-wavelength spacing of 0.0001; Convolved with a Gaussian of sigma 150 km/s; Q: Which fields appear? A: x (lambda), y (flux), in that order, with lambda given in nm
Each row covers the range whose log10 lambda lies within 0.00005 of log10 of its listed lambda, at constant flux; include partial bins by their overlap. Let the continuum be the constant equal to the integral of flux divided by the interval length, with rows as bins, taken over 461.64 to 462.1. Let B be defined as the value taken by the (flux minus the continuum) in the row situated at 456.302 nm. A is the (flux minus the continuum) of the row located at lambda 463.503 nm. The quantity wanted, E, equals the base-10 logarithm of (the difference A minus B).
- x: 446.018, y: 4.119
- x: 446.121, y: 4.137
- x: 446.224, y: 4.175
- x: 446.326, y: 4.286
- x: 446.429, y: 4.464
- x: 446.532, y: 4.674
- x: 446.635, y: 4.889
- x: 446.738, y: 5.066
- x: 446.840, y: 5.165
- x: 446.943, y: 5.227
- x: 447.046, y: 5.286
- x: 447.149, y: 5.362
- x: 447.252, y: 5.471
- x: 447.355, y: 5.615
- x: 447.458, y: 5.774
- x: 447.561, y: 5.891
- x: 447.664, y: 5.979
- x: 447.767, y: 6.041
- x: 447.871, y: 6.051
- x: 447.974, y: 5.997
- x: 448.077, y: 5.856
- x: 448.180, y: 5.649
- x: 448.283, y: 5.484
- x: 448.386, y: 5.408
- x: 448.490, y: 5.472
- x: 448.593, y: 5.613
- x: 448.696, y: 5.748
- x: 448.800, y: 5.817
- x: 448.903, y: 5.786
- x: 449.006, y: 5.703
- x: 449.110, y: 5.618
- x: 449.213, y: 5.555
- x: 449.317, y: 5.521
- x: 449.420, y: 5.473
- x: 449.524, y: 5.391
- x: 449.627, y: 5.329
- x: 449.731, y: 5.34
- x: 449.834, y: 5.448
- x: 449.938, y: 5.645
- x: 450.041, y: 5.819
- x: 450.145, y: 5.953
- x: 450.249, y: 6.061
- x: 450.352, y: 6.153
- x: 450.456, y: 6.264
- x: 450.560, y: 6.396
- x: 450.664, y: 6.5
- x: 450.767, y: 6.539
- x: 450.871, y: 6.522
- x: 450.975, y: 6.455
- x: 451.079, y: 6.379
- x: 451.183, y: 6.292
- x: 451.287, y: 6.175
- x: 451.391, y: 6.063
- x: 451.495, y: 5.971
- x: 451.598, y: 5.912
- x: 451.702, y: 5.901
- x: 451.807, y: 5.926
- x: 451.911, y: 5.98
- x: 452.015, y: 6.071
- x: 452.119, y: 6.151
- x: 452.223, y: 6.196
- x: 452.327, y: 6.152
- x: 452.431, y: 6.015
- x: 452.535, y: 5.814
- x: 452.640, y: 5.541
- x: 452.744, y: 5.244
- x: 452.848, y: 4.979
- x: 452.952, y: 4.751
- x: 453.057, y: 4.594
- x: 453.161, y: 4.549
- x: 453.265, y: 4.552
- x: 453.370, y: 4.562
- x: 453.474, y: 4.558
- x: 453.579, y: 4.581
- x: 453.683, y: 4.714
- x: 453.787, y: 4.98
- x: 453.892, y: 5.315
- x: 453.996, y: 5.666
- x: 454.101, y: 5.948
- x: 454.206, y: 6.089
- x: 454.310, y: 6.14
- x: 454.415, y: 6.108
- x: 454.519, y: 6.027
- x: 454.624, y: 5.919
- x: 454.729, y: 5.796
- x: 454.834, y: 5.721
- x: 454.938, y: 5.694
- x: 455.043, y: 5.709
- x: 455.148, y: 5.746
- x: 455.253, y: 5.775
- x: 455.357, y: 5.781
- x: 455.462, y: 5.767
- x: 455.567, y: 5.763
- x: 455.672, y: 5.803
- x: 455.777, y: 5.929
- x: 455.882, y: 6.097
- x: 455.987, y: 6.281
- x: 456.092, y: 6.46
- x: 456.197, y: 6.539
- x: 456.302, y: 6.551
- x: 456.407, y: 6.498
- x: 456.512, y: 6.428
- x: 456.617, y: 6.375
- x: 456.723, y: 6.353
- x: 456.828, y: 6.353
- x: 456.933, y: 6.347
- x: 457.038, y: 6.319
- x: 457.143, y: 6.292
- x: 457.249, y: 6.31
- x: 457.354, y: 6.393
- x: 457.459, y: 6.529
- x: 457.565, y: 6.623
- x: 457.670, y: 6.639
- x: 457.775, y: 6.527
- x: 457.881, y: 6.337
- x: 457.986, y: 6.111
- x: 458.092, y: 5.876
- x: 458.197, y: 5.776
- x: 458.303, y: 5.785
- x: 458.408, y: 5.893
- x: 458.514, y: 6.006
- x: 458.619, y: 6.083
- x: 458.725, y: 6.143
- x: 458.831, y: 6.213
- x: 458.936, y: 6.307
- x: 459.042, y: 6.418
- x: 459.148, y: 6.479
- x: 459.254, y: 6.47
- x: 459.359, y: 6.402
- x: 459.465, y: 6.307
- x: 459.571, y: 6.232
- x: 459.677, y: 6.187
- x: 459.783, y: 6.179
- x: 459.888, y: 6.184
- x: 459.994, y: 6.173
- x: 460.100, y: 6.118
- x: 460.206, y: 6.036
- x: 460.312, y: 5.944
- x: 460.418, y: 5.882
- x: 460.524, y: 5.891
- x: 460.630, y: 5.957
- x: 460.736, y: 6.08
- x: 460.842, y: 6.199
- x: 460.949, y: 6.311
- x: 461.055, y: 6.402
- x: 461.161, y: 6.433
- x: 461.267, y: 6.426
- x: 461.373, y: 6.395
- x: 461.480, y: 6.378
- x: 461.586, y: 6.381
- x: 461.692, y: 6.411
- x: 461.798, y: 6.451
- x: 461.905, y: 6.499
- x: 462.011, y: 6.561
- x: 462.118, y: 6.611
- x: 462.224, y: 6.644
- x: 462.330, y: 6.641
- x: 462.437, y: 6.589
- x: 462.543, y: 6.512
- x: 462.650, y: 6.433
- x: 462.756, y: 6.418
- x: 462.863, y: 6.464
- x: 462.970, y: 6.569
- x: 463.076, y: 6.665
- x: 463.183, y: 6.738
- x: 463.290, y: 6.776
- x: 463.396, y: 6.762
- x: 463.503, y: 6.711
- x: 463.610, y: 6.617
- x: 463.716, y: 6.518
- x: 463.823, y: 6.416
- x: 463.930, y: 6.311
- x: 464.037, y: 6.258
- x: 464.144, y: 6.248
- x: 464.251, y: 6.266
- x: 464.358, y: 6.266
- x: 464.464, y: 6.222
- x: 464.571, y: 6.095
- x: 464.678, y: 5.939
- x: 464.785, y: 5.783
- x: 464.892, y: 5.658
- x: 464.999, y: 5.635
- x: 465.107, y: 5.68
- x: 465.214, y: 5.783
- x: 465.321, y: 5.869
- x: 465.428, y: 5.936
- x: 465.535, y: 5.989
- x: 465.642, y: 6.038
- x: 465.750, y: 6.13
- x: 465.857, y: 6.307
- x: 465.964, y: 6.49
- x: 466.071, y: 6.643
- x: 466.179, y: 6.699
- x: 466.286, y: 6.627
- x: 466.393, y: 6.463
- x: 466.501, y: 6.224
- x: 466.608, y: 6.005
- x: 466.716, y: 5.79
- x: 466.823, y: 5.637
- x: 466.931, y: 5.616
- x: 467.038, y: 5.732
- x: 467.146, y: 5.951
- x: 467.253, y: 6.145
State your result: -0.8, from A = 0.23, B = 0.07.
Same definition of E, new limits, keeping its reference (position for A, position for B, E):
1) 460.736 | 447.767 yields -1.4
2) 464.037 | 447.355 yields -0.2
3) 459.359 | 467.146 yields -0.3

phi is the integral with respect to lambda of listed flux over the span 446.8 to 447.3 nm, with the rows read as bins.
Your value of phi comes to 2.7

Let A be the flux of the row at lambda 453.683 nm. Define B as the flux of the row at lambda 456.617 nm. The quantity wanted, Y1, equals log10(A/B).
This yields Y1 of -0.131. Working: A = 4.714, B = 6.375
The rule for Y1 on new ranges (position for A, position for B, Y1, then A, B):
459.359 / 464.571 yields 0.021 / 6.402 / 6.095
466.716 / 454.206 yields -0.022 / 5.79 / 6.089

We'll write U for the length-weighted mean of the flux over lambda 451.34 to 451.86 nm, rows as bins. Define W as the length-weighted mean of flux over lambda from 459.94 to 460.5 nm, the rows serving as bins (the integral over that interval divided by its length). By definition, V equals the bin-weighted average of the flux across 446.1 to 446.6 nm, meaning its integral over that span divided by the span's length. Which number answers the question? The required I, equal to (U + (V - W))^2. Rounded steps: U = 5.95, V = 4.38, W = 6.0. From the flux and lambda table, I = 19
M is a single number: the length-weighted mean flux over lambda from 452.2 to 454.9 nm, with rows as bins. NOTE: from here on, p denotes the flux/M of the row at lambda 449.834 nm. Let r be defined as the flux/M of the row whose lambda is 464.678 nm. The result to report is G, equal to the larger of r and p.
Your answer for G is 1.10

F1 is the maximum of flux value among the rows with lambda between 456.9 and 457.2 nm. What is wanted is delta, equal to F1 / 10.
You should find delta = 0.63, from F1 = 6.347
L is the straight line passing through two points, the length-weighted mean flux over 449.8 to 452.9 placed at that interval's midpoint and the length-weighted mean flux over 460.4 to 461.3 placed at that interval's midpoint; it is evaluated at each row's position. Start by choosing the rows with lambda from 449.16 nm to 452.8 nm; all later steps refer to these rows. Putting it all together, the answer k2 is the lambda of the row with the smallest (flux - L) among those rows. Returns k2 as 452.744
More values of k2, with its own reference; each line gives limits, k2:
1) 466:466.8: 466.716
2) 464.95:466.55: 464.999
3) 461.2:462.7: 461.480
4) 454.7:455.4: 454.938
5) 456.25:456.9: 456.828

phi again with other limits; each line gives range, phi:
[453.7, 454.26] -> 3.1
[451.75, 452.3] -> 3.3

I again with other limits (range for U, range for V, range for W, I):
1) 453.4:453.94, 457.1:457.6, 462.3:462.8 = 22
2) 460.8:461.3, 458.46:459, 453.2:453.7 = 63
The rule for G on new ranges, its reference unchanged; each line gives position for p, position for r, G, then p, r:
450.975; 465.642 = 1.20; 1.20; 1.12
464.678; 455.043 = 1.10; 1.10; 1.06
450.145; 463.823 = 1.19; 1.10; 1.19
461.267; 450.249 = 1.19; 1.19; 1.12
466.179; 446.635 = 1.24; 1.24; 0.91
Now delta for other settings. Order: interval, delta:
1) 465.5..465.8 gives 0.61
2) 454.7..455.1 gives 0.58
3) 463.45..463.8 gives 0.67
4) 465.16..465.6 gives 0.60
